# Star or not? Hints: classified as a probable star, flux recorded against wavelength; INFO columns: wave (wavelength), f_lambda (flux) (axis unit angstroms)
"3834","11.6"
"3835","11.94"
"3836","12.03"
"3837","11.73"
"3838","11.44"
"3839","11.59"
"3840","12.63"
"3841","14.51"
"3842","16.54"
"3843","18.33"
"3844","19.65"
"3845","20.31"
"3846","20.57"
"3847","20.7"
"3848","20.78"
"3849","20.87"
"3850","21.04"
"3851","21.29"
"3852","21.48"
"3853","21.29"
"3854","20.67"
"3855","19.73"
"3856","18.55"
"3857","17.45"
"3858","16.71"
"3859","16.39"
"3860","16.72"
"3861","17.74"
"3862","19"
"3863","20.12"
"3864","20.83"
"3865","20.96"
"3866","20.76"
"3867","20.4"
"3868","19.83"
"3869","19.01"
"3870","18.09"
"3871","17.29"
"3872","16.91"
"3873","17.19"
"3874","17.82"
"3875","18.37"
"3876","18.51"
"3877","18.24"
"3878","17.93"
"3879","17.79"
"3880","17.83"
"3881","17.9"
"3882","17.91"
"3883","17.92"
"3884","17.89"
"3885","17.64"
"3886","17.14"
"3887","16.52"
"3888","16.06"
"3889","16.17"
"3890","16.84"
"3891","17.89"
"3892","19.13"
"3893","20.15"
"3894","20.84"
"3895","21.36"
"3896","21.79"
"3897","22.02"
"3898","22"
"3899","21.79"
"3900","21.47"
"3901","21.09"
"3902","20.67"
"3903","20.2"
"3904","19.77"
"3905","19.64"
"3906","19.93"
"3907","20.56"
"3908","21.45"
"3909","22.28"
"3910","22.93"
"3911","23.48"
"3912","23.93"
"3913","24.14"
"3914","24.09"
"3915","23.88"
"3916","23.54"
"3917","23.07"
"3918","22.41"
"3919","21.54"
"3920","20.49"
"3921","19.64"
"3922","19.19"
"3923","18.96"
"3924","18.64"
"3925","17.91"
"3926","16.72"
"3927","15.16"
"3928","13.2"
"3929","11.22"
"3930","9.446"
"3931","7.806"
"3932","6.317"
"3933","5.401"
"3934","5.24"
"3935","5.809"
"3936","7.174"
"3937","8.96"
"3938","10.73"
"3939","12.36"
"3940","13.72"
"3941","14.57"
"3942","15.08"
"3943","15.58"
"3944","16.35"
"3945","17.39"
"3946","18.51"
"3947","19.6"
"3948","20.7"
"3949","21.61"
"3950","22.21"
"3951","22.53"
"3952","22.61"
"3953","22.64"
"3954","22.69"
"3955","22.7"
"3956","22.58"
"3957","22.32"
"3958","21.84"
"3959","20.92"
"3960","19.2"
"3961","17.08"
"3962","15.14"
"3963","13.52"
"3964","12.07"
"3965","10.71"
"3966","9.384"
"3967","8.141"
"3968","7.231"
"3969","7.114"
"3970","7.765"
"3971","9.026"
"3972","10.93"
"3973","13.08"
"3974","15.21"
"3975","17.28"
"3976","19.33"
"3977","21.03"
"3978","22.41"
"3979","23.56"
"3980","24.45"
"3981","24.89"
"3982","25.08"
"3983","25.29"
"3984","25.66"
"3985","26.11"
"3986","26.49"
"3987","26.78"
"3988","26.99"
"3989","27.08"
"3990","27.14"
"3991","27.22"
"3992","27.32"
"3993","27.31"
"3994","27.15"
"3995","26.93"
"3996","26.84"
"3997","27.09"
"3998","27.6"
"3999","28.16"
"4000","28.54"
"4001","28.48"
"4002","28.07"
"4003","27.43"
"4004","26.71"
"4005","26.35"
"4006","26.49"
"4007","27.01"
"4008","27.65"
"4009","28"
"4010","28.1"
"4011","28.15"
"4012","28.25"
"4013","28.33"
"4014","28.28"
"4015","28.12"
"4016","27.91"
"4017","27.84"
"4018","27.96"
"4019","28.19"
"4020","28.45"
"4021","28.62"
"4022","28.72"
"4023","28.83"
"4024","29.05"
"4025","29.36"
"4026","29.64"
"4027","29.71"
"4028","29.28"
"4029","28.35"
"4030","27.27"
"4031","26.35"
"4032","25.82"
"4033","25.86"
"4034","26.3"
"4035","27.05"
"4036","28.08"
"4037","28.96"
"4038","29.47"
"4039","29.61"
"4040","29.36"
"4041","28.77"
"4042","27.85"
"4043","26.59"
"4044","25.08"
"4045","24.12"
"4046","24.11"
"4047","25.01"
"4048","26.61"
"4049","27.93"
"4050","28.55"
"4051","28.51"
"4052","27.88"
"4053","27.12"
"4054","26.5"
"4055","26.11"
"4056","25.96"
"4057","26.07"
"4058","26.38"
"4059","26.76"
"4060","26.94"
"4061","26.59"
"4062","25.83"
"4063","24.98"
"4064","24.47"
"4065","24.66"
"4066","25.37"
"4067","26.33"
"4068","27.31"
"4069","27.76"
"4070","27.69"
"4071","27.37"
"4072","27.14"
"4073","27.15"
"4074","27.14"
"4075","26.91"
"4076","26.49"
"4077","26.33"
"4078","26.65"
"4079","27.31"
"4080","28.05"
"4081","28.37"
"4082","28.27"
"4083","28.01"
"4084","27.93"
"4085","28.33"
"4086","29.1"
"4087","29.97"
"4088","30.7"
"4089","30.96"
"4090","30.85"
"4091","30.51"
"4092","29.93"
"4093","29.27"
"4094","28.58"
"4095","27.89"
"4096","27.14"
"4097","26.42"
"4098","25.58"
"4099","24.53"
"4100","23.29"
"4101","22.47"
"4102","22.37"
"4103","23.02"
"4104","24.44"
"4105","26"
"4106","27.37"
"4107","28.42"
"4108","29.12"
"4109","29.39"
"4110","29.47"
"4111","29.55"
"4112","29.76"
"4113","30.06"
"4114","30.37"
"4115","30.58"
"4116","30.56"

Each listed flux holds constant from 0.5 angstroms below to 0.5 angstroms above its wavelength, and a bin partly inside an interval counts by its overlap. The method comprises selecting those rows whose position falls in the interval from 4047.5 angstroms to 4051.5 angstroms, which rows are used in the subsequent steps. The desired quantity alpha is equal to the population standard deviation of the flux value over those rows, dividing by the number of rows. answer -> 0.78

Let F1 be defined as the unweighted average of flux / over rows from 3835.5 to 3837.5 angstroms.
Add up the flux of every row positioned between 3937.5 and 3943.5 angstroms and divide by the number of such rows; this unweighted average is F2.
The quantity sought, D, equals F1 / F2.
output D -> 0.87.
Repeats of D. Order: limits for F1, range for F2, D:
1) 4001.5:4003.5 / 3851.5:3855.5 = 1.33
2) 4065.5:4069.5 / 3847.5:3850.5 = 1.28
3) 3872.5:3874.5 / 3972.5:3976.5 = 1.08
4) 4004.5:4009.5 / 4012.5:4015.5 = 0.96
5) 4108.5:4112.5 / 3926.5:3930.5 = 2.41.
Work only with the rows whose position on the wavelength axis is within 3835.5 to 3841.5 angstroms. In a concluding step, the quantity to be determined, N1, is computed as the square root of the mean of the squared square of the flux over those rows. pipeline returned 155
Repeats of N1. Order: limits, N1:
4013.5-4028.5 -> 823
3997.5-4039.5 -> 788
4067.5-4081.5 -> 744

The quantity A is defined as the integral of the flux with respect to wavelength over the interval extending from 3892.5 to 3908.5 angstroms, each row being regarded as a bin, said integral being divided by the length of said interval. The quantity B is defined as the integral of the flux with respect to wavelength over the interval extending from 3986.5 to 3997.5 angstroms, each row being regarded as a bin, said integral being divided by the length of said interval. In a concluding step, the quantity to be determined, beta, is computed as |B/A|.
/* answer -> 1.29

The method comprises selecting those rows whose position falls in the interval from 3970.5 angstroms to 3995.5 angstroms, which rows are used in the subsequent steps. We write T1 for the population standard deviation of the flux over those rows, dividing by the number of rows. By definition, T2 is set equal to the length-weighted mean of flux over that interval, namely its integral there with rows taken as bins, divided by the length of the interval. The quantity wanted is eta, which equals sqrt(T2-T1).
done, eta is 4.18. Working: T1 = 5.5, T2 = 22.9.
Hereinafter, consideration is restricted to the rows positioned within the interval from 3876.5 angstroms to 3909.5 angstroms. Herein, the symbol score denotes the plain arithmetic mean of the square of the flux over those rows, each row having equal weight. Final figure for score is 377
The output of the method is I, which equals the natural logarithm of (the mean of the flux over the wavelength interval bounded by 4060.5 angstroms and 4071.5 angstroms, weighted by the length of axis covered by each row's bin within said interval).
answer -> 3.27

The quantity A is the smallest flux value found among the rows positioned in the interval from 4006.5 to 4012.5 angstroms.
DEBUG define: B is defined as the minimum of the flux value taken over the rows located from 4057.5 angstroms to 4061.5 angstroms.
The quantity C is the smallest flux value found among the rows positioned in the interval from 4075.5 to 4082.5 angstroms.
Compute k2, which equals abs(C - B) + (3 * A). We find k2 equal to 81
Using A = 27.01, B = 26.38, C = 26.33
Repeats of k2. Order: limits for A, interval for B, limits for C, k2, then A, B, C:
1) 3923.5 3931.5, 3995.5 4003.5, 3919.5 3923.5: 31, 7.806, 26.84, 18.96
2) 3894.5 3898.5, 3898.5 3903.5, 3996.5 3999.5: 71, 21.36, 20.2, 27.09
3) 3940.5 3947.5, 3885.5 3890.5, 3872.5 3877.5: 45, 14.57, 16.06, 17.19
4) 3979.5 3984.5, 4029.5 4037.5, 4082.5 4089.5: 75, 24.45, 25.82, 27.93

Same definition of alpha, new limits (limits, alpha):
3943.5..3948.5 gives 1.54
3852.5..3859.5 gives 1.79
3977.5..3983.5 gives 1.01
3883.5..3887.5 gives 0.52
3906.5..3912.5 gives 1.16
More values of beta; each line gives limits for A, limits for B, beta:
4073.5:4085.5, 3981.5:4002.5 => 0.98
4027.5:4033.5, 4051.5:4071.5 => 0.97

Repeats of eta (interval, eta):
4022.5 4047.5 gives 5.08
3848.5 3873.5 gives 4.18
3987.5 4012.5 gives 5.18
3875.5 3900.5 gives 4.11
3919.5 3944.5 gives 2.86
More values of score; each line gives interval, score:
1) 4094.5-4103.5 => 616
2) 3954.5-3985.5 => 345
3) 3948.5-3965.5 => 399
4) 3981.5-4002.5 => 731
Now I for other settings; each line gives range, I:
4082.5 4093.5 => 3.39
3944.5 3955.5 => 3.05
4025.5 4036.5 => 3.32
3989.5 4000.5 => 3.31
